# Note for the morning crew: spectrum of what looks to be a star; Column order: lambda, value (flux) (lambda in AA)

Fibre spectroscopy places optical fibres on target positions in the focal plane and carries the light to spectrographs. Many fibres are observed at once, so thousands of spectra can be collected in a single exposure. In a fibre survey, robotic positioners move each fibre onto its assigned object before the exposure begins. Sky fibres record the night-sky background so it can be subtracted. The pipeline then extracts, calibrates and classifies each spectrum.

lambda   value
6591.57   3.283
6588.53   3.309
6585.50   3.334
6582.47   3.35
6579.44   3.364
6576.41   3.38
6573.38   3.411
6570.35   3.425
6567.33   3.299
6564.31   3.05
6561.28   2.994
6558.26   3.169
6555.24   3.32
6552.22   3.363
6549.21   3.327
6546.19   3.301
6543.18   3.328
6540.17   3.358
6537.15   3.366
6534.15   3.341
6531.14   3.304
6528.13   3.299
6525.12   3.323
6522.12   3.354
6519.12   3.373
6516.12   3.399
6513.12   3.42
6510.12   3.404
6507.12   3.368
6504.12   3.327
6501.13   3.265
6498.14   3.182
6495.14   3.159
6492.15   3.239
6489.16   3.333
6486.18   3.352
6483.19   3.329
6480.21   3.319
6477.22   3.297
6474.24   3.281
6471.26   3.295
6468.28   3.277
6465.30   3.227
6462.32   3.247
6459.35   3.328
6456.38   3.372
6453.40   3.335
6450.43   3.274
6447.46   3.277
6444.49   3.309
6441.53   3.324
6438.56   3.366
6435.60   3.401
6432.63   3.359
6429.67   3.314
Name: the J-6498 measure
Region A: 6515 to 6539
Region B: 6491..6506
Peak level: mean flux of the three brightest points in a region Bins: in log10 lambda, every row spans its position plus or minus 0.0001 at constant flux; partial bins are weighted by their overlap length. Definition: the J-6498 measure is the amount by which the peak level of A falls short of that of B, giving -0.10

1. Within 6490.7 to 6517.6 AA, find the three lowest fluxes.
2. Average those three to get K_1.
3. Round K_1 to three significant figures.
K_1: 3.19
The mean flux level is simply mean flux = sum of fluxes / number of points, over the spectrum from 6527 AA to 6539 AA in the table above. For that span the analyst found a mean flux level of 3.33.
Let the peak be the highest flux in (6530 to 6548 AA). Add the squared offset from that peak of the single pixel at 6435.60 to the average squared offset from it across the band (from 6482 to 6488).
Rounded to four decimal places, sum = 0.0020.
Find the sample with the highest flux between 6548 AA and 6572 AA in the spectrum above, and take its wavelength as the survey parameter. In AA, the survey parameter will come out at 6570.35 AA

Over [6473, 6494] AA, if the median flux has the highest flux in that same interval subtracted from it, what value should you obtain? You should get -0.033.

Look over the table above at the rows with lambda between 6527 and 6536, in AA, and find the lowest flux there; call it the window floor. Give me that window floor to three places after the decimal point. 3.299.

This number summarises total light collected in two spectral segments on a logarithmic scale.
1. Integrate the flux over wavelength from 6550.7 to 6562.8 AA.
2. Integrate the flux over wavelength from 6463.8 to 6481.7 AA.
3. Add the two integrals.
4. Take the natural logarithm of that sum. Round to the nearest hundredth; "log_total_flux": 4.58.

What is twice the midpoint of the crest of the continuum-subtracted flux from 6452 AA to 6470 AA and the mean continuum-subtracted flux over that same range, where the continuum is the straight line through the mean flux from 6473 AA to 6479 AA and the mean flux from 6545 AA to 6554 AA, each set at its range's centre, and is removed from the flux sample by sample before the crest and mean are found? 0.11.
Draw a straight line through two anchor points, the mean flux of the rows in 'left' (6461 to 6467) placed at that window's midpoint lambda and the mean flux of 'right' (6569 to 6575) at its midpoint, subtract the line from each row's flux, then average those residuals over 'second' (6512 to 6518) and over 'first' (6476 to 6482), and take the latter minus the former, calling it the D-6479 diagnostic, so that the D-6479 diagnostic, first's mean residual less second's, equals -0.04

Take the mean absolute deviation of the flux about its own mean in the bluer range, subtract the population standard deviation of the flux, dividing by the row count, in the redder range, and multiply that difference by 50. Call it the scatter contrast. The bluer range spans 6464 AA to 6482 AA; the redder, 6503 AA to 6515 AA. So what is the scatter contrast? -0.7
